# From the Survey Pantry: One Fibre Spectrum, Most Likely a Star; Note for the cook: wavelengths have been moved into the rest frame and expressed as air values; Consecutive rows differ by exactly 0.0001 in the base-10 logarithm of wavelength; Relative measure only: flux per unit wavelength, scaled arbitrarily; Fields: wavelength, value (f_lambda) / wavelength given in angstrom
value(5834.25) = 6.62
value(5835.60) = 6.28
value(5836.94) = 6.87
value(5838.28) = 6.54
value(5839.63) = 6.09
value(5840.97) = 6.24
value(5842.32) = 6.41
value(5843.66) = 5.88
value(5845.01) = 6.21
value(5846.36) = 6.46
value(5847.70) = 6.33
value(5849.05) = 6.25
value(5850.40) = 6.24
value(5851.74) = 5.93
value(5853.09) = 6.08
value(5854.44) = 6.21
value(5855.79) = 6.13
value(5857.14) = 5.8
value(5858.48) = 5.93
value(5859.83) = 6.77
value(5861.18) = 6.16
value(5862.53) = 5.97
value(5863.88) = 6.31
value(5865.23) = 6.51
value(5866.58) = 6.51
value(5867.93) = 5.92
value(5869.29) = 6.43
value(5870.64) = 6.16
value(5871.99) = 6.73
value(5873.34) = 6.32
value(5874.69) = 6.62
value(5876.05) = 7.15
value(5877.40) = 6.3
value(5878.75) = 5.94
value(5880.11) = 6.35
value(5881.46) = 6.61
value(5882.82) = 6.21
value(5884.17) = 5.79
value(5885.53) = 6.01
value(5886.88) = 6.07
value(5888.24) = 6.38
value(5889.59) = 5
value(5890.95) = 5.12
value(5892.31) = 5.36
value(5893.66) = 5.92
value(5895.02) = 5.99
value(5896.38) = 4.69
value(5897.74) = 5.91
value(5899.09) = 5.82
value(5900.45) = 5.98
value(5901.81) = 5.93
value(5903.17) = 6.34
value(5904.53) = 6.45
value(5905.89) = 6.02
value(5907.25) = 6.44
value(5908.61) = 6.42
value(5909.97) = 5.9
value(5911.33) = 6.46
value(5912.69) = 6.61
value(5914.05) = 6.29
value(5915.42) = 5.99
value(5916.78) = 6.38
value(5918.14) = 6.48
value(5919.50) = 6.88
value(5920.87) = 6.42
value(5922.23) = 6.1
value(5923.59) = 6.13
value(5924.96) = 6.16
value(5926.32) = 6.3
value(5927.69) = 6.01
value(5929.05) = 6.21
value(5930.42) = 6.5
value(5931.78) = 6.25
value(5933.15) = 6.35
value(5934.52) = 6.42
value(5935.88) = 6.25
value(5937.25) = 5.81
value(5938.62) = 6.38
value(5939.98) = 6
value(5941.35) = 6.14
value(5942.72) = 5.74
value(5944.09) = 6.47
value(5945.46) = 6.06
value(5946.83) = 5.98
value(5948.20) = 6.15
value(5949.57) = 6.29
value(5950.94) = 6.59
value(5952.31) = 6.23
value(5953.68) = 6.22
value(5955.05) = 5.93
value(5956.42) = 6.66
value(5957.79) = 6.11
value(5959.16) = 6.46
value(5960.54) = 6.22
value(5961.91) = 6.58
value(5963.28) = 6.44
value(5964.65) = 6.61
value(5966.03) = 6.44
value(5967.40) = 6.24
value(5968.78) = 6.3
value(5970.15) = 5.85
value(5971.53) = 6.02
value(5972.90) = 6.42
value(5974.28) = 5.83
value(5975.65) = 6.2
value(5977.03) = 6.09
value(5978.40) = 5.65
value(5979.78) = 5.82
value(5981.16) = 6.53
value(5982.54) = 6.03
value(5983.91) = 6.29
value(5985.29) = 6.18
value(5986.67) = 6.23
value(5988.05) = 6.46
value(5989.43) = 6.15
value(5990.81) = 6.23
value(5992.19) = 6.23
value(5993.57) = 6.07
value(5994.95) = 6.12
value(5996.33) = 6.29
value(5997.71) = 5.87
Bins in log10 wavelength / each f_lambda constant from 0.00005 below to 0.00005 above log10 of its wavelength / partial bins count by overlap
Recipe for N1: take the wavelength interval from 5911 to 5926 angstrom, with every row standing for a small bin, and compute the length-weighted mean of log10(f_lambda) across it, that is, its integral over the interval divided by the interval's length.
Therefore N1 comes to 0.803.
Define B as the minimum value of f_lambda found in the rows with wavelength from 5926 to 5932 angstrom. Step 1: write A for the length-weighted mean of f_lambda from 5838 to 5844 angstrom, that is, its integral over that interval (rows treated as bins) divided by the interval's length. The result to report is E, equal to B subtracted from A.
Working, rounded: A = 6.23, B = 6.01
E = 0.2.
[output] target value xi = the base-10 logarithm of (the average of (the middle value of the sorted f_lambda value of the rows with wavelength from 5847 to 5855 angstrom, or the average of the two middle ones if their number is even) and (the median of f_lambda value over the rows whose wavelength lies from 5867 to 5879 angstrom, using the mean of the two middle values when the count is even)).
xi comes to 0.797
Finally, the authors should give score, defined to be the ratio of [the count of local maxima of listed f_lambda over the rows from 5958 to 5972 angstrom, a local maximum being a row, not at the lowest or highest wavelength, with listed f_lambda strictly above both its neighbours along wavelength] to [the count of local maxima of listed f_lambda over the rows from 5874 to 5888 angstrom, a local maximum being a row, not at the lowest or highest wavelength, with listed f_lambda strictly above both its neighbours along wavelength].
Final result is 1.5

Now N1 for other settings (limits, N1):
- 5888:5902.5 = 0.748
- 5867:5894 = 0.785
